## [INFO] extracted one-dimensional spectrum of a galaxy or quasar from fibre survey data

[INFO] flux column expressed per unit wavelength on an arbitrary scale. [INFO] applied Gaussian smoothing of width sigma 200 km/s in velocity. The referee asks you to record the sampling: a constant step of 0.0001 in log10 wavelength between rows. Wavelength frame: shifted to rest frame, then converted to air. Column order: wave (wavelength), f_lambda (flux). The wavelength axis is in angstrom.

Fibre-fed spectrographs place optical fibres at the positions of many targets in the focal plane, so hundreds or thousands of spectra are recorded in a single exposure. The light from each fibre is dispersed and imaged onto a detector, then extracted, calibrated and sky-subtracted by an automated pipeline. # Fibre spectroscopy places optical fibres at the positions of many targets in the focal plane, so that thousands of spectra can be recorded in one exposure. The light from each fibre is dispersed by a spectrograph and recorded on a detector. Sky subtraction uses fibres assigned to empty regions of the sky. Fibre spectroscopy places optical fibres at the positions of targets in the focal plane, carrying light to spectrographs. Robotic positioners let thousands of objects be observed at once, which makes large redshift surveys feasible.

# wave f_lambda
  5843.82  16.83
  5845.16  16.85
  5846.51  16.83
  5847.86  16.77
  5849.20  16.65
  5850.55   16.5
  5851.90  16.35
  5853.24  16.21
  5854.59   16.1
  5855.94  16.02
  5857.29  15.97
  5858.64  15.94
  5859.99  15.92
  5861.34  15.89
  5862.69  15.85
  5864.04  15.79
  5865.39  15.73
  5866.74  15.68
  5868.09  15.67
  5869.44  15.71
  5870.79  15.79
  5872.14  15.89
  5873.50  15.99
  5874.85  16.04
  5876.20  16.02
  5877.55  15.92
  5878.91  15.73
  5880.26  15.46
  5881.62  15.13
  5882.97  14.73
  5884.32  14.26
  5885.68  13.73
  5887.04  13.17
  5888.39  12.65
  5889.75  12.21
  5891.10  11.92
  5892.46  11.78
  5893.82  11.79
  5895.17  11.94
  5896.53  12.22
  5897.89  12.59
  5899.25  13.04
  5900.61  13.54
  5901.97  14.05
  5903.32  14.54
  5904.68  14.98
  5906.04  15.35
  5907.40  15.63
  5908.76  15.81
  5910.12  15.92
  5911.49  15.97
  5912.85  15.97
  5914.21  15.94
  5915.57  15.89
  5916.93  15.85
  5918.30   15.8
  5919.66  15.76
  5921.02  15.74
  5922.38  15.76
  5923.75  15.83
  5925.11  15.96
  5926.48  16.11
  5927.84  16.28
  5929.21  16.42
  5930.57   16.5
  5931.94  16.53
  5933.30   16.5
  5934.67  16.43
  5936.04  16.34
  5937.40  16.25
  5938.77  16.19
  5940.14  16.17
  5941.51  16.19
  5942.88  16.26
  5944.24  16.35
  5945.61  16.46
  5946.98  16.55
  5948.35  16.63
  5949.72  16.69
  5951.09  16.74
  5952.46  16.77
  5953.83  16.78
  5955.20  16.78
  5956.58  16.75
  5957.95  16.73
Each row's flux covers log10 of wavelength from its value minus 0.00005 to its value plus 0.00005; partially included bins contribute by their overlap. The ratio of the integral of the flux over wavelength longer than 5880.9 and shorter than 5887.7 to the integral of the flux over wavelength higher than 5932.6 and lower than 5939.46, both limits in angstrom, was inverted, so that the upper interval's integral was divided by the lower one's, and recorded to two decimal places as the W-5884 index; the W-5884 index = 1.16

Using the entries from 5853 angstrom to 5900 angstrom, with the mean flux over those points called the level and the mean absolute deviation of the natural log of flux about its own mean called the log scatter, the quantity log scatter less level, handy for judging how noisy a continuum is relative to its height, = -14.6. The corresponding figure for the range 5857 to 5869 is -15.8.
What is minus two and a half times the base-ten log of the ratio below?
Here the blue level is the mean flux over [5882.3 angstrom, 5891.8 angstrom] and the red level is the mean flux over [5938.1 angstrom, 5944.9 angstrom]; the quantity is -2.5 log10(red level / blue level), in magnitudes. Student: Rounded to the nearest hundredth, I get -0.22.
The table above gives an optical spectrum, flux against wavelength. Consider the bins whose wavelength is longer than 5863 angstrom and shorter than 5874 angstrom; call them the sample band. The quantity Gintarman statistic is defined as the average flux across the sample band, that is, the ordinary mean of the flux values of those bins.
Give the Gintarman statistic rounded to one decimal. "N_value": 15.8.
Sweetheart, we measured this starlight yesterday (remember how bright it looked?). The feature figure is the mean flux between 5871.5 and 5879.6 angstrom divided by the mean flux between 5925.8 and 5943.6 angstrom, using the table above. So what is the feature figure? 0.98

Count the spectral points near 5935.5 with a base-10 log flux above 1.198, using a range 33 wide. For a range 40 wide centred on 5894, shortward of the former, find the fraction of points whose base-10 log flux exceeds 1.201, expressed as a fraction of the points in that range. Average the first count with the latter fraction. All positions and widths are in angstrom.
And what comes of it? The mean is 11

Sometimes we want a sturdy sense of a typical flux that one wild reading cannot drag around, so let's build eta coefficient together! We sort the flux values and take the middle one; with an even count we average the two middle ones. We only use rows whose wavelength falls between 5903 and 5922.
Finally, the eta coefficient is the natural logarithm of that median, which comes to 2.76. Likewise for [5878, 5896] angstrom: 2.58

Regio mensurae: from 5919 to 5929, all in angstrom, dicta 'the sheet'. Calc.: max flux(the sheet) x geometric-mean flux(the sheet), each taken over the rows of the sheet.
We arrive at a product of 259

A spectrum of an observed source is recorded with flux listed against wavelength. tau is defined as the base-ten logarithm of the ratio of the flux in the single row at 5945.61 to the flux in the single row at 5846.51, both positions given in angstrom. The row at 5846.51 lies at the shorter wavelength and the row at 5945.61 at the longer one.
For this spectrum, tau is -0.010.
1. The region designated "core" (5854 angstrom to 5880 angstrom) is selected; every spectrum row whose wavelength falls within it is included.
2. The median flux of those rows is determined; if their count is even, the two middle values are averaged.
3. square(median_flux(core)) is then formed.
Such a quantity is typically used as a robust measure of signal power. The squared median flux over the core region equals 252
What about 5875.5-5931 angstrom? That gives 244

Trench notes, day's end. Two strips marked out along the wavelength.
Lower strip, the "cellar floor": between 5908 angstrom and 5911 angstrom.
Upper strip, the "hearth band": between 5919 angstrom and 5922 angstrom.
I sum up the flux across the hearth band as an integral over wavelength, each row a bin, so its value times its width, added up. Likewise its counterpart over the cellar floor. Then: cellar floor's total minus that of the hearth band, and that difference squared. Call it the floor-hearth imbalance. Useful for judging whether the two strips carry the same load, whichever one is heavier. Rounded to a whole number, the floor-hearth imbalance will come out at 0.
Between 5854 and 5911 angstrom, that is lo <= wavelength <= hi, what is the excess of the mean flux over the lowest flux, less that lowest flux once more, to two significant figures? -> -8.8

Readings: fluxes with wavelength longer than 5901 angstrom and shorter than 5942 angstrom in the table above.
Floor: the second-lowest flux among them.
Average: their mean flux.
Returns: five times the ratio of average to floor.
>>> 5.46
